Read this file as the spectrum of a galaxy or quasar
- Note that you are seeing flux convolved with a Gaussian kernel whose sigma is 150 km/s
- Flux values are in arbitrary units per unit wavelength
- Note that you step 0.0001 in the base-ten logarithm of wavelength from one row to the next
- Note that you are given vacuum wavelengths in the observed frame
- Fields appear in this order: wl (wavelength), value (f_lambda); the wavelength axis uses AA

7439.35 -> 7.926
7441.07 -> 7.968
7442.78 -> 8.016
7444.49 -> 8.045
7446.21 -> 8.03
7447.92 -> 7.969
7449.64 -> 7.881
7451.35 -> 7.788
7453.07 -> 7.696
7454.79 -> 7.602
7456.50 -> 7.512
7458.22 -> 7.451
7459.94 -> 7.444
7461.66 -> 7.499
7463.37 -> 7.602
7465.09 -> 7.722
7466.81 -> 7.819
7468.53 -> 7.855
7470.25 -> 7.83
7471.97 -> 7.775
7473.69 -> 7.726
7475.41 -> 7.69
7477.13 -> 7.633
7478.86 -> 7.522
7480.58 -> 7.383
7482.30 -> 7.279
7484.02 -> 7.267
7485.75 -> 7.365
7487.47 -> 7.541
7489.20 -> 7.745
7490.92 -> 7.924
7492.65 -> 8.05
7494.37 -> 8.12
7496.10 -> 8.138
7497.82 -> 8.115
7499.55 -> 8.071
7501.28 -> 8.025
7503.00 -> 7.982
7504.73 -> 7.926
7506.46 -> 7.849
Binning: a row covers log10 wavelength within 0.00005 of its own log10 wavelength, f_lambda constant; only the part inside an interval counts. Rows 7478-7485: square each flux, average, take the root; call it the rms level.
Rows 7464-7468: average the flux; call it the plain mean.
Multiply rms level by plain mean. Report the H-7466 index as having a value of 57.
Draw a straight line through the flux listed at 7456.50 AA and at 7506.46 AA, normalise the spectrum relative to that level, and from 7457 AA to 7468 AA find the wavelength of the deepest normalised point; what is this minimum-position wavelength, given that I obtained 7459.94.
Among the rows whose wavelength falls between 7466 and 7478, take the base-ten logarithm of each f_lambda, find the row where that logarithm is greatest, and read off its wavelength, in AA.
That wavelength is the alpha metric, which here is 7468.53 AA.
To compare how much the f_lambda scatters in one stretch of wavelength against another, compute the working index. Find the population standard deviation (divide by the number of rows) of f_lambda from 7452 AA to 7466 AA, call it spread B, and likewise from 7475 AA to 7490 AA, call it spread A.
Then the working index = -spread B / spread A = -0.60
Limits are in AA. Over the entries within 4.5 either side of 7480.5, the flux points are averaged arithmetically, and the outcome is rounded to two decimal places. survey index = 7.42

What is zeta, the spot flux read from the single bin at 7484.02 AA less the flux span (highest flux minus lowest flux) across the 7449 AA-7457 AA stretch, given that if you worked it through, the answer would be 6.90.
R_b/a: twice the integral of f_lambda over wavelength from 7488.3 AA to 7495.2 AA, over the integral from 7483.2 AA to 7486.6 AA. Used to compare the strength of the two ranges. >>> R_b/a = 4.4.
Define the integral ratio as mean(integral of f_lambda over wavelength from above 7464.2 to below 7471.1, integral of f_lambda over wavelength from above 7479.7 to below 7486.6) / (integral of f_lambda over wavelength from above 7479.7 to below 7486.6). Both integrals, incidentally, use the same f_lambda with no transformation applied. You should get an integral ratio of 1.03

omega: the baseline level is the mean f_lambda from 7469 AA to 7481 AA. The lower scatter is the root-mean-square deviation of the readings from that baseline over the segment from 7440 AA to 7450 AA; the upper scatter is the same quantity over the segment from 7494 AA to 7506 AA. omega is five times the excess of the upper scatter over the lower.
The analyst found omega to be 0.36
